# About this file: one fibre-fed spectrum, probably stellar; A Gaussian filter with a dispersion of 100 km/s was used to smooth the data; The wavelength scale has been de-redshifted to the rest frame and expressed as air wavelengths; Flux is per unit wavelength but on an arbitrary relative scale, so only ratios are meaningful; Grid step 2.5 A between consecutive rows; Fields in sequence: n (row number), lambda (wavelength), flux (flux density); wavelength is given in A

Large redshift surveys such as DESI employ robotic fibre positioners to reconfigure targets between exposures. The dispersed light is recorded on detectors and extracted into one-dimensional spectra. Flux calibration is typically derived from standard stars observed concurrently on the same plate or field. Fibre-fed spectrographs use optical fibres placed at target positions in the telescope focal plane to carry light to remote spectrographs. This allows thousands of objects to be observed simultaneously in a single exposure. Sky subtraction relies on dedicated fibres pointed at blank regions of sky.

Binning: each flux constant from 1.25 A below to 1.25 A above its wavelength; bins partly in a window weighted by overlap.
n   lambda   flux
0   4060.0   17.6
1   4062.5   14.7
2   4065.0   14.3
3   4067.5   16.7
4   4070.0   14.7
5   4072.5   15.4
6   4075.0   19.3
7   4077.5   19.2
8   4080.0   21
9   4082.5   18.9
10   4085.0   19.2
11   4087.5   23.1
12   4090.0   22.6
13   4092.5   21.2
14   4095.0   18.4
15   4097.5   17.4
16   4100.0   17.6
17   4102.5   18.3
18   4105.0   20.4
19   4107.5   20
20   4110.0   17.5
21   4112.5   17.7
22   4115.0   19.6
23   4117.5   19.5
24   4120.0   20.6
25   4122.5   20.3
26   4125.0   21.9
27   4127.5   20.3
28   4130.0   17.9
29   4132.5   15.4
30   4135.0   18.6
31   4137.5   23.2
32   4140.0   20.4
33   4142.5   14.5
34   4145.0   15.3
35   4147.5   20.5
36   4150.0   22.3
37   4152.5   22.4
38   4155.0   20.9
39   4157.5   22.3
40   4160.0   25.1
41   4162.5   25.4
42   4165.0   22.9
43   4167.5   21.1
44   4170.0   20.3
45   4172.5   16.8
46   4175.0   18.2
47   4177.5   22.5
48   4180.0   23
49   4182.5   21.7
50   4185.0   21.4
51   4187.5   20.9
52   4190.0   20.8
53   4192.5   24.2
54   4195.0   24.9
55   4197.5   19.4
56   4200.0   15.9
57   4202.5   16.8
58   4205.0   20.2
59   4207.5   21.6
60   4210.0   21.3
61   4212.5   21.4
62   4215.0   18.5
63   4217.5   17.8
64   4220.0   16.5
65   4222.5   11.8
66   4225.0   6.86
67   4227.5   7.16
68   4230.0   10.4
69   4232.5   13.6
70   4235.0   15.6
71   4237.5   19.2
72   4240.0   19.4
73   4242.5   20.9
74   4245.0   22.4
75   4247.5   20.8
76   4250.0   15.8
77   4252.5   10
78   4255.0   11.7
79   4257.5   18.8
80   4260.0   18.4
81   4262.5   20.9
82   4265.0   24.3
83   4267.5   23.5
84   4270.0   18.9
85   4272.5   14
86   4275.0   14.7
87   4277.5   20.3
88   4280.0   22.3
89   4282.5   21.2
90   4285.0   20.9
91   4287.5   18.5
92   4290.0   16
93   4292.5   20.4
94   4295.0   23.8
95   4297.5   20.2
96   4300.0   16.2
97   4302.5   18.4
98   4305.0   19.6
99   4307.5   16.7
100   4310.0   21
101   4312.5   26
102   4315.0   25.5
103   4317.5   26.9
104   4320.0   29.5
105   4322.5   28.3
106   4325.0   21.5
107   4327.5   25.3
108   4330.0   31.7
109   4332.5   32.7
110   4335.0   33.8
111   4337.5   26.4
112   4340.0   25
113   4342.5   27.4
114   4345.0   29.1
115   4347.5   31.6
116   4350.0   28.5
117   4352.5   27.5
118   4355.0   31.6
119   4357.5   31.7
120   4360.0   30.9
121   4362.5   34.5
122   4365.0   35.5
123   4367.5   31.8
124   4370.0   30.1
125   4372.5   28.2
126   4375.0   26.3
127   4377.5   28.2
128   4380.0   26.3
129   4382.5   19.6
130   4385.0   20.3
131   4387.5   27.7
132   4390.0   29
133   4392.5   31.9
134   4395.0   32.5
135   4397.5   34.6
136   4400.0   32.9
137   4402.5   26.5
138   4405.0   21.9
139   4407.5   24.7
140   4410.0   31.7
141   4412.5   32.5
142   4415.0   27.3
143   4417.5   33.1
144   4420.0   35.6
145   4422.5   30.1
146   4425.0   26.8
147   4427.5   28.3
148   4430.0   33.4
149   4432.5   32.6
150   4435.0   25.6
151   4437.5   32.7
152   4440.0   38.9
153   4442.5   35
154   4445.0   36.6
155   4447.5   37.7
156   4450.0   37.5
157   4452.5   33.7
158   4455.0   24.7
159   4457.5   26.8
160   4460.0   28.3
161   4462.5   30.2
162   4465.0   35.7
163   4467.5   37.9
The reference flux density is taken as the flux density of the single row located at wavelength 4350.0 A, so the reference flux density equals 28.5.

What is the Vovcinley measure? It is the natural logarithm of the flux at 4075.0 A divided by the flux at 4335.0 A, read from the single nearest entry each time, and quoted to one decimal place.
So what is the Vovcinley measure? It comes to -0.6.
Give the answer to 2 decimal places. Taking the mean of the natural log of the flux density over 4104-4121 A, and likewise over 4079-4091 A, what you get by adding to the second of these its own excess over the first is 3.12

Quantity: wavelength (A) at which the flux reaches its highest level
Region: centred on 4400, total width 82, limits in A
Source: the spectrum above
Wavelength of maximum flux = 4440.0 A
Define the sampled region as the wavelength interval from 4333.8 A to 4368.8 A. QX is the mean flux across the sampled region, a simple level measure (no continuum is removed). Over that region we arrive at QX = 30.4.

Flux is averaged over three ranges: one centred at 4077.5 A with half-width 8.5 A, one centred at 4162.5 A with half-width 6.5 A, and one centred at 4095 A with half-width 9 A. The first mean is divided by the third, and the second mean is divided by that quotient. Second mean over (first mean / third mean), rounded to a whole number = 25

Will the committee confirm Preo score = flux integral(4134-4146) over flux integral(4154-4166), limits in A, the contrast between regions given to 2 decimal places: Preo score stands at 0.79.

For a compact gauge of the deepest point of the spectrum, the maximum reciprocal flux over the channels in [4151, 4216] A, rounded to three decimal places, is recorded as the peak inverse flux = 0.063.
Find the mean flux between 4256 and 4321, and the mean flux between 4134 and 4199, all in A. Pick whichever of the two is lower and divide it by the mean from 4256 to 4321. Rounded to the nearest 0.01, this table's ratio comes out 1.00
